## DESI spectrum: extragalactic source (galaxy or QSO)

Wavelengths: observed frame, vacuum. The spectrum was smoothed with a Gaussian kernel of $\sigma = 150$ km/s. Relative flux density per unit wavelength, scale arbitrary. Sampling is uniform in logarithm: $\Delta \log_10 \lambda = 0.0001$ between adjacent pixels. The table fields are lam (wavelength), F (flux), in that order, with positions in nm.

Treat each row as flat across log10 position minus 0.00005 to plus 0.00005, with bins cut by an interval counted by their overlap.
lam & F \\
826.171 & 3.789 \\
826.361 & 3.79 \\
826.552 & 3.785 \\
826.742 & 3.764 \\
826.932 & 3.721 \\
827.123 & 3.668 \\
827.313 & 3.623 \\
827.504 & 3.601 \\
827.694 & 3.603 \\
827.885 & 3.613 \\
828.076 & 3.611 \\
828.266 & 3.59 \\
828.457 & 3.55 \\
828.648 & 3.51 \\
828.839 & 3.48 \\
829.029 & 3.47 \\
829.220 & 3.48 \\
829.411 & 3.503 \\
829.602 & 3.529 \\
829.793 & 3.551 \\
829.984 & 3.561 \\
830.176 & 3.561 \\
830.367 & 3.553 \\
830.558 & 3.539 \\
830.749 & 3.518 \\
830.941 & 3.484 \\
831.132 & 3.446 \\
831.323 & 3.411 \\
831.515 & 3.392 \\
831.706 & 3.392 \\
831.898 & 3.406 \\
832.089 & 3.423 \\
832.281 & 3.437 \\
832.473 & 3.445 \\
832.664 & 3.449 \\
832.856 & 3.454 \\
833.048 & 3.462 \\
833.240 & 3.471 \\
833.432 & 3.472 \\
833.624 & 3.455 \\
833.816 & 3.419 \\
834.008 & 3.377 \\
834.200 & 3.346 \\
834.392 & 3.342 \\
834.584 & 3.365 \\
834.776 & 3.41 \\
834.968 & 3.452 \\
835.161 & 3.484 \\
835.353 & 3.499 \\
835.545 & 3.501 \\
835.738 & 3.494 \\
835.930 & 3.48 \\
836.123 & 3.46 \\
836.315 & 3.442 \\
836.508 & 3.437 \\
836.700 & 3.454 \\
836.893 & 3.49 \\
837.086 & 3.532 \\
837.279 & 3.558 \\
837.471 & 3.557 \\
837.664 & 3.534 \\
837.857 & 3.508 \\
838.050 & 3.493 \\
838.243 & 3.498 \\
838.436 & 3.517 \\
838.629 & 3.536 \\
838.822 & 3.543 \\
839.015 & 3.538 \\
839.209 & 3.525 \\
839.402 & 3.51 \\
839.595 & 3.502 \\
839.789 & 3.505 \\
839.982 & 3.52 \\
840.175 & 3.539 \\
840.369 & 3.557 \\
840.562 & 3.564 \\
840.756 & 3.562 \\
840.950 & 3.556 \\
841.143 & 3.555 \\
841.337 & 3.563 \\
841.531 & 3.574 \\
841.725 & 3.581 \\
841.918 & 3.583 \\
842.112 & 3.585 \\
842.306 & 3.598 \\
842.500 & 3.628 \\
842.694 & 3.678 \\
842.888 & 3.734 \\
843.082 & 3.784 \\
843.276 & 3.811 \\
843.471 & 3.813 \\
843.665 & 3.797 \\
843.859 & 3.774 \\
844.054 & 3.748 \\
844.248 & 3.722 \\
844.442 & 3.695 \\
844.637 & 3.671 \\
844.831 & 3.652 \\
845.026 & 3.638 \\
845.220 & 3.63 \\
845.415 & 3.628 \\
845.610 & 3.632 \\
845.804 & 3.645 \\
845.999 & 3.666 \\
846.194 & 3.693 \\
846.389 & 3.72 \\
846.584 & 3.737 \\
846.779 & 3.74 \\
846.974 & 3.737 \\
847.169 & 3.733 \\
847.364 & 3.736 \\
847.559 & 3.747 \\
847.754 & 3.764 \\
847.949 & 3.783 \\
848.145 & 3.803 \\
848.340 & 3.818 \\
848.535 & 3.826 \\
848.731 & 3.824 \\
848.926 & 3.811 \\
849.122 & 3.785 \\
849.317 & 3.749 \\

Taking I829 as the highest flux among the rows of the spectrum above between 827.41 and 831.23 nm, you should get 3.613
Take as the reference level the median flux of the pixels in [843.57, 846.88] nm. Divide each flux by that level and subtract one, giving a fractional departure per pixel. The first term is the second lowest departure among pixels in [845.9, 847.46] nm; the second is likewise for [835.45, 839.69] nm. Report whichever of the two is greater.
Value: 0.000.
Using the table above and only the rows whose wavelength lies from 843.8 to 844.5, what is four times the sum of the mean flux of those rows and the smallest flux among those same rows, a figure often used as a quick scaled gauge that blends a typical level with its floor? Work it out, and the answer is 29.7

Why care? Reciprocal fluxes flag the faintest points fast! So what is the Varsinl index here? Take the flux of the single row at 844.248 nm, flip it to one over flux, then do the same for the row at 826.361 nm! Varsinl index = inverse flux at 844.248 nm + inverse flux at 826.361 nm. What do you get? 0.533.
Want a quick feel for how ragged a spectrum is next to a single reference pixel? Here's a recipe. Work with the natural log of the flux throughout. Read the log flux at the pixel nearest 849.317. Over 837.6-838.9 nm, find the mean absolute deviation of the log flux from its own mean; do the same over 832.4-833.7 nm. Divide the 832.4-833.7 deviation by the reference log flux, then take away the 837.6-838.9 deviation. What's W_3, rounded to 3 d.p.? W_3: -0.003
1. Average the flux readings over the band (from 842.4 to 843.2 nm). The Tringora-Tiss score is 3.71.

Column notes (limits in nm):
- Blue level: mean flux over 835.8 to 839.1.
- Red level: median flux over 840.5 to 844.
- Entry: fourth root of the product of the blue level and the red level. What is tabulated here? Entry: 1.884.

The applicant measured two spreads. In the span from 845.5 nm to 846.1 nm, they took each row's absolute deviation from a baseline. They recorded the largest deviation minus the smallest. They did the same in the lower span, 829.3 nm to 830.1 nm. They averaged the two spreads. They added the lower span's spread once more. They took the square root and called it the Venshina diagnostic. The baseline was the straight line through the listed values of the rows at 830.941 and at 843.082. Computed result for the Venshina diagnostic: 0.28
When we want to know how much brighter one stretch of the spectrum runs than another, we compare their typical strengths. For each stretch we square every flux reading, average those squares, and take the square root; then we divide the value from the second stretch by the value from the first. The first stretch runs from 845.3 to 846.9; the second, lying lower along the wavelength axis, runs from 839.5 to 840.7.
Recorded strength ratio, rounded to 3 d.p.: 0.959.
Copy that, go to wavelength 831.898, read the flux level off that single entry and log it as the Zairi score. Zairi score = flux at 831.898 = 3.406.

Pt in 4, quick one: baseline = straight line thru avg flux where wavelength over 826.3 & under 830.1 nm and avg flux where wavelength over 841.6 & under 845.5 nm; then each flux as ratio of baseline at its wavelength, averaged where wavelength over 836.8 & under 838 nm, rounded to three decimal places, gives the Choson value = 0.966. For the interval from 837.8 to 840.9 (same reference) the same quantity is 0.963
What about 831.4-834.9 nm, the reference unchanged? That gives 0.942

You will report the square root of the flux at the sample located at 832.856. 1.86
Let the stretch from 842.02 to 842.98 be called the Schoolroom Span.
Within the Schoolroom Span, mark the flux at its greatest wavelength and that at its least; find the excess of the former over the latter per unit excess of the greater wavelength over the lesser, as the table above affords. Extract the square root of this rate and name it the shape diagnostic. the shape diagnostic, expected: 0.44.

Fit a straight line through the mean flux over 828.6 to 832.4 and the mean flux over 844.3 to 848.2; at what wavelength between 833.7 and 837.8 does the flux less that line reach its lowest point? 834.392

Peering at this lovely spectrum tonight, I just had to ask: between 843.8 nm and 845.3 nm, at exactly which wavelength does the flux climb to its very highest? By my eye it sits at 843.859 nm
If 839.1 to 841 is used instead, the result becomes 840.562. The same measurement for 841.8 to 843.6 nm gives 843.471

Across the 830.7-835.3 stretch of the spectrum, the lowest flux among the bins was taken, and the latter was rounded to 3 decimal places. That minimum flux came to 3.342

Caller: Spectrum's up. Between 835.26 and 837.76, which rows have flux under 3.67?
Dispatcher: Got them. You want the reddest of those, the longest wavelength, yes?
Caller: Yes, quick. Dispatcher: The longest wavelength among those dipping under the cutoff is 837.664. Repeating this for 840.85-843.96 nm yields 842.500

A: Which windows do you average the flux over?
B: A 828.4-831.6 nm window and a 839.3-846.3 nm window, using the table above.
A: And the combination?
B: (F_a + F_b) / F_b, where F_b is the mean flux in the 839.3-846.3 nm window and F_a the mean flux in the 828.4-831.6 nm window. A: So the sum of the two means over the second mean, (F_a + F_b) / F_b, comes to 1.96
